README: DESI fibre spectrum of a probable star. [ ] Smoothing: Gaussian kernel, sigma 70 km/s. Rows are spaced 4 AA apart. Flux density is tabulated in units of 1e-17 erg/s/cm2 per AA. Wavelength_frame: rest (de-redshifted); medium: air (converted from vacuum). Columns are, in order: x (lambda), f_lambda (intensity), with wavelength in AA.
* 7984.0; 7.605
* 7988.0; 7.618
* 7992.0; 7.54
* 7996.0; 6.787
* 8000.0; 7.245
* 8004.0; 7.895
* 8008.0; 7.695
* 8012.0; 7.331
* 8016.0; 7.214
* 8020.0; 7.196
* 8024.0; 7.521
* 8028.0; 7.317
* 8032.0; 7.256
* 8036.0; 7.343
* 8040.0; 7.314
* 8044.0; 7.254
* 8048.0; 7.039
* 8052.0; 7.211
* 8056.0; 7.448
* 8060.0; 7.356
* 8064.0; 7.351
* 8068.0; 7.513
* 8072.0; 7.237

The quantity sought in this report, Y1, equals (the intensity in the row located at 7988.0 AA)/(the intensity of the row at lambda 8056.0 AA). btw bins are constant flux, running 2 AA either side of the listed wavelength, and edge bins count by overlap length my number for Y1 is 1.02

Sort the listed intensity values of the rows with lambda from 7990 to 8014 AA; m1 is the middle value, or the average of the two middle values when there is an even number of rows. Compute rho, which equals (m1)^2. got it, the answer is 55.3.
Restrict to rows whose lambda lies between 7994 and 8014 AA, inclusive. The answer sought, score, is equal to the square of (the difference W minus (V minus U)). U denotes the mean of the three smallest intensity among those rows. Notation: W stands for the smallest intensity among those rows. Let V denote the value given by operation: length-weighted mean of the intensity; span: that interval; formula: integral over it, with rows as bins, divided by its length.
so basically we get 42.5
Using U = 7.12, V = 7.39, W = 6.787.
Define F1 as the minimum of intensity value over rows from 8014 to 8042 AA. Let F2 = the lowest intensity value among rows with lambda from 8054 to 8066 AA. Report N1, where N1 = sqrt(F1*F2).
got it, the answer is 7.27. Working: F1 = 7.196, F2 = 7.351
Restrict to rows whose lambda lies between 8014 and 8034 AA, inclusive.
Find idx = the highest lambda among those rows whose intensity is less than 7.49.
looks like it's 8032.0 AA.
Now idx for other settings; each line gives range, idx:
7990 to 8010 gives 8000.0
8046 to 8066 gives 8064.0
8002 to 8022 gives 8020.0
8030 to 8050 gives 8048.0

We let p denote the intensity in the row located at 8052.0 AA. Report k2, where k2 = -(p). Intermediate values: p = 7.211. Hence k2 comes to -7.21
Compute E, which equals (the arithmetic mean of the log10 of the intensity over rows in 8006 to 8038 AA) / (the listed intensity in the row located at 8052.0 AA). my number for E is 0.120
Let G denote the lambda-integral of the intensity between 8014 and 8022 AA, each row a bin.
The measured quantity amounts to 58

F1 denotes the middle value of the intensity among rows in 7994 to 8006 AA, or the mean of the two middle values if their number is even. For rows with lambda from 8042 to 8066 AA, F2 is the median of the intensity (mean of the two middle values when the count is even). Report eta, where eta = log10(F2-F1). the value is -1.24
